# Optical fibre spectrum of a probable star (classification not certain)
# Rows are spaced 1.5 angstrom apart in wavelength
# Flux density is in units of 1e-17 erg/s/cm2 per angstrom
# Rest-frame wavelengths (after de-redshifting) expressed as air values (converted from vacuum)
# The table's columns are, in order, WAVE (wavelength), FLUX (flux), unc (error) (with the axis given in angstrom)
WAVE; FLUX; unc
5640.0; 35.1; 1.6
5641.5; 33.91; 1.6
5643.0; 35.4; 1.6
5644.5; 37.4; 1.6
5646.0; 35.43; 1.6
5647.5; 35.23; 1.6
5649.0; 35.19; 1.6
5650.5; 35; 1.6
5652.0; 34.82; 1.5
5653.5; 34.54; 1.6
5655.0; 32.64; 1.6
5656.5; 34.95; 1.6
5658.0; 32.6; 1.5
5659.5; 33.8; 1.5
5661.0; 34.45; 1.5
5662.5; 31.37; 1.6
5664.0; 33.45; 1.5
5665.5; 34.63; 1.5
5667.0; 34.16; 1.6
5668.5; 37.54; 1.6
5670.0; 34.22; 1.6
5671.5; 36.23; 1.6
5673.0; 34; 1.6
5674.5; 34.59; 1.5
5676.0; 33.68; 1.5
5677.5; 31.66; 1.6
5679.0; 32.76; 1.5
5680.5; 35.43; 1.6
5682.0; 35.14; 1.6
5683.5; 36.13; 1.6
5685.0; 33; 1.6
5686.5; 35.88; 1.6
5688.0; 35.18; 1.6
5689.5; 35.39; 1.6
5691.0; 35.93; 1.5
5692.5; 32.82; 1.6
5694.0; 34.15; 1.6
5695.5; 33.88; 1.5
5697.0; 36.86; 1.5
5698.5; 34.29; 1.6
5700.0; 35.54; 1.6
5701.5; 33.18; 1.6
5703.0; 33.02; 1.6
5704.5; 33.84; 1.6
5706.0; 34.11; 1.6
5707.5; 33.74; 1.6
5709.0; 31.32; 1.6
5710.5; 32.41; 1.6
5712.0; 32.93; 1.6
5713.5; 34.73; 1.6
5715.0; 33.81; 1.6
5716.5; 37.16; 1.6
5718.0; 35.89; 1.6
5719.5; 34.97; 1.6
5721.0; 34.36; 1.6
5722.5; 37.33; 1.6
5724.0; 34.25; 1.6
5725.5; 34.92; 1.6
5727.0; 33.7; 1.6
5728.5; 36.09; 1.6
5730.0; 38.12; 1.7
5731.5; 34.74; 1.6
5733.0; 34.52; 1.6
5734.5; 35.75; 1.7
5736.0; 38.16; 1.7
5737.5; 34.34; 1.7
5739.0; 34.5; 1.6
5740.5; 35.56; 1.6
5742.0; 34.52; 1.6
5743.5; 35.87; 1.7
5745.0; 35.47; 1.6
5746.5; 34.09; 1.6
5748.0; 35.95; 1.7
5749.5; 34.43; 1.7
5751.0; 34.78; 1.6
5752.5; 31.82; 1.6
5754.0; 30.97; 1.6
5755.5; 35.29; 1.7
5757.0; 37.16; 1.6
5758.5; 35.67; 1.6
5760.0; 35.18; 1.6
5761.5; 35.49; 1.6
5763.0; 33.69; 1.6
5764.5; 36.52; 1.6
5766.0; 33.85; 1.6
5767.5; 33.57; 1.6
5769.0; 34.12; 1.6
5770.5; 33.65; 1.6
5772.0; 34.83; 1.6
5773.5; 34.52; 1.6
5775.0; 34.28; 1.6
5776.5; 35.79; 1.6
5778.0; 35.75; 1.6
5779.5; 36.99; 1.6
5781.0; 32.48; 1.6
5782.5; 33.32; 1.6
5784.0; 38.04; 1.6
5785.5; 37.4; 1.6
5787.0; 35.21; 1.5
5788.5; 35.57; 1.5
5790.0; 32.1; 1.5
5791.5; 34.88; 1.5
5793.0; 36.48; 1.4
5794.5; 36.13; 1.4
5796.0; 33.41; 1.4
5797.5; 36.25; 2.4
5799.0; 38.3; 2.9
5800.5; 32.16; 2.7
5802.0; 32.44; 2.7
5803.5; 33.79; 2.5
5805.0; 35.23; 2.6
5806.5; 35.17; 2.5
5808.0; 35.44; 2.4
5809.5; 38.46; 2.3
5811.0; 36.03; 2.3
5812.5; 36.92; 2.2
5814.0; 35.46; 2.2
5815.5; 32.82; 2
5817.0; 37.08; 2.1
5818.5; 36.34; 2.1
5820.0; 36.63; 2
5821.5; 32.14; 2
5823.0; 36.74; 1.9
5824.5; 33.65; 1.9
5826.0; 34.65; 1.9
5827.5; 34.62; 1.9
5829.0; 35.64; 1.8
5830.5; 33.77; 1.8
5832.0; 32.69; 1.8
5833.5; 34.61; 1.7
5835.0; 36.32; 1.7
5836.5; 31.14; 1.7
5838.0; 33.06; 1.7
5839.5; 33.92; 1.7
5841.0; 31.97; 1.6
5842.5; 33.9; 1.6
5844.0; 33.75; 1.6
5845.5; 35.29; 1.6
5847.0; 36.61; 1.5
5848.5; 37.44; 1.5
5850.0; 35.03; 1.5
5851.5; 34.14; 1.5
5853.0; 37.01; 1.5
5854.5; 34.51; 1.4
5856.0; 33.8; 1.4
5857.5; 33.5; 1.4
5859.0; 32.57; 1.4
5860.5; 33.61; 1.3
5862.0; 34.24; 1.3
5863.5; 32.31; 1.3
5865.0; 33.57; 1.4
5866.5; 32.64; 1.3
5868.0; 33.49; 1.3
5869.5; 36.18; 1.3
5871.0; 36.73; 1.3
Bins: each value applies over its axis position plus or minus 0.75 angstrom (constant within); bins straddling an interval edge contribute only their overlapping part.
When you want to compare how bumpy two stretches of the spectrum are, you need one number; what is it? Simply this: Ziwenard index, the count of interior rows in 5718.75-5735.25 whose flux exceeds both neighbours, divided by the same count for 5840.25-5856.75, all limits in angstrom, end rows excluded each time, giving 1.00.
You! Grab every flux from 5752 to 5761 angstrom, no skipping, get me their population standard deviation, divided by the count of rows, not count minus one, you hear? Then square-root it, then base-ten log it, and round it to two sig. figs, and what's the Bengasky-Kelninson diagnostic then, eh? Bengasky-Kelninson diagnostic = 0.17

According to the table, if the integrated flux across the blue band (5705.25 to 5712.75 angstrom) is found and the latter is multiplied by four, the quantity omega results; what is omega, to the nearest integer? 987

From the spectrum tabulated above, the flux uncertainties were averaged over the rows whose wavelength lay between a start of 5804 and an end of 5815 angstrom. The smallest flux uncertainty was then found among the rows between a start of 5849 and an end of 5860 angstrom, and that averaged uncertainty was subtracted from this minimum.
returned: -1.0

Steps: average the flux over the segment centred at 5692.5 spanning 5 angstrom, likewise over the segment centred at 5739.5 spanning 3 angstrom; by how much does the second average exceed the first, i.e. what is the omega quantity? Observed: 1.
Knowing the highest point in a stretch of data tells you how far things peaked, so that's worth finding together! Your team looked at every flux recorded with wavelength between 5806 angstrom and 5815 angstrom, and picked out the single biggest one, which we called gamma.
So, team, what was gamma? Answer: 38.46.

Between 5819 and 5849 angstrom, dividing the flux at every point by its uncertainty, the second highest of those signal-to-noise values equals 24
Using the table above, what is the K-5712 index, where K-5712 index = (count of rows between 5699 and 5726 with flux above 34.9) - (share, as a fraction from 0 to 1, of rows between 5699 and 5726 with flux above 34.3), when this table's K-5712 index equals 5.6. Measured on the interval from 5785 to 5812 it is 11.3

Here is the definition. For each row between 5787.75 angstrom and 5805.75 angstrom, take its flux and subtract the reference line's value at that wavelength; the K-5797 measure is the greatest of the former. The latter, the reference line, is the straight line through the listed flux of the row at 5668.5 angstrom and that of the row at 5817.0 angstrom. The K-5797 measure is 1.2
